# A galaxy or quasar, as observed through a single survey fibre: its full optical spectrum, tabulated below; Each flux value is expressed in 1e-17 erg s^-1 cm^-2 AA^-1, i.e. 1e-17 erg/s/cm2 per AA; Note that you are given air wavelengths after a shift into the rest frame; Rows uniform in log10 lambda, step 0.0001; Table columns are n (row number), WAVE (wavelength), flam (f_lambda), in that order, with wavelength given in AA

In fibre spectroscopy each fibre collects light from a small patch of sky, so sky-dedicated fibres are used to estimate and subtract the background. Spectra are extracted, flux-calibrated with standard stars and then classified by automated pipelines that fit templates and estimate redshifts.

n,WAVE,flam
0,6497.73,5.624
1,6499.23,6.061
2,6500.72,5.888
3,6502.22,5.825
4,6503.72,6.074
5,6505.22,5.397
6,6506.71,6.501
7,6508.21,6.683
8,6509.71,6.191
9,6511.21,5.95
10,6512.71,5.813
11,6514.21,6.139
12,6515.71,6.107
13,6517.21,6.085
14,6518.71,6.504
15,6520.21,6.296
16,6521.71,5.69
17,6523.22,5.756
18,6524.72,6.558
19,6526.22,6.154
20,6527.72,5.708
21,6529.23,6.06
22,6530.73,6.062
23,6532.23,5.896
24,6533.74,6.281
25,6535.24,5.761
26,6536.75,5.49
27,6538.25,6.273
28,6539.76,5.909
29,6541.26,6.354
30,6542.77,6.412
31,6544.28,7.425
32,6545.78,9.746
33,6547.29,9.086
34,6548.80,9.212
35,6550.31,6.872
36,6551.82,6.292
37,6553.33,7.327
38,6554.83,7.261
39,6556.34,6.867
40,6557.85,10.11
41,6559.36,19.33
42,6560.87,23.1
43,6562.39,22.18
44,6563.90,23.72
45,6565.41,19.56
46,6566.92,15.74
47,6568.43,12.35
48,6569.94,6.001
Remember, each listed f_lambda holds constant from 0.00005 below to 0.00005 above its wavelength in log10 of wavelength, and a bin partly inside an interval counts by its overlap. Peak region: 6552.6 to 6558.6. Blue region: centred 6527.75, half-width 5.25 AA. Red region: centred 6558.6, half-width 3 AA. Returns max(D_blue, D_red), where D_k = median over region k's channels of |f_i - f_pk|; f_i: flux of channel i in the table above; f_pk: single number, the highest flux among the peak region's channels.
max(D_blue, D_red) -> 6.2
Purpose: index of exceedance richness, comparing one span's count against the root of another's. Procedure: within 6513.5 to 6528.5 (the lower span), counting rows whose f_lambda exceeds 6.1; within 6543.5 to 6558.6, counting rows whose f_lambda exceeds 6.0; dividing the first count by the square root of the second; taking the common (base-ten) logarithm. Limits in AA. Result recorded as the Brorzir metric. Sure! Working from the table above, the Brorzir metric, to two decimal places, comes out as 0.28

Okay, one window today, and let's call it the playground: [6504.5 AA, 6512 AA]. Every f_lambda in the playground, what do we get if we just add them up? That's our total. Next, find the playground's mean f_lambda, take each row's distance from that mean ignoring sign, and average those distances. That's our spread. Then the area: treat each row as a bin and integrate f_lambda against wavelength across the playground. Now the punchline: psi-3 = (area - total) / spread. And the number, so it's 41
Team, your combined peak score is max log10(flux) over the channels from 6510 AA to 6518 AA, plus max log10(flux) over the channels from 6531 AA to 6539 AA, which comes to 1.59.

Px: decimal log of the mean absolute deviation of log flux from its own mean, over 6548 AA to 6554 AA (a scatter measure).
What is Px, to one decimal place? -1.3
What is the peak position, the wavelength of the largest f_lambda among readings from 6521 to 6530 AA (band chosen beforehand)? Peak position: 6524.72 AA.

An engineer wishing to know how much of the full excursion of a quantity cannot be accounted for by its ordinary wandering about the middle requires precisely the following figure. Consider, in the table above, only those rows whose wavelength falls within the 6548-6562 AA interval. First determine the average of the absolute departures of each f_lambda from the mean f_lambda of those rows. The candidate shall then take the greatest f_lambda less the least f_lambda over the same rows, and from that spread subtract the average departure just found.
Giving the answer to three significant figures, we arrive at 12.1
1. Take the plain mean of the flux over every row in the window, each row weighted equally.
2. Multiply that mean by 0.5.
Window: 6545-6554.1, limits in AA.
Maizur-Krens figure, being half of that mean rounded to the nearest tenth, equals 4.0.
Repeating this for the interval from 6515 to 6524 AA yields 3.0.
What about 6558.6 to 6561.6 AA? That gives 10.6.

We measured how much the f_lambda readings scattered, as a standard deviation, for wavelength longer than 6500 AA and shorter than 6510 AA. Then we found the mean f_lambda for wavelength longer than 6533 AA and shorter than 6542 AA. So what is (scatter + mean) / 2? 3.2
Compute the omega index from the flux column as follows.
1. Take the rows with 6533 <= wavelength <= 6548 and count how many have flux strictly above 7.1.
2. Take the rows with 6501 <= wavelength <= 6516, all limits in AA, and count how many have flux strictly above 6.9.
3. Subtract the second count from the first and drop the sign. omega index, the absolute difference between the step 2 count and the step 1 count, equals 3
